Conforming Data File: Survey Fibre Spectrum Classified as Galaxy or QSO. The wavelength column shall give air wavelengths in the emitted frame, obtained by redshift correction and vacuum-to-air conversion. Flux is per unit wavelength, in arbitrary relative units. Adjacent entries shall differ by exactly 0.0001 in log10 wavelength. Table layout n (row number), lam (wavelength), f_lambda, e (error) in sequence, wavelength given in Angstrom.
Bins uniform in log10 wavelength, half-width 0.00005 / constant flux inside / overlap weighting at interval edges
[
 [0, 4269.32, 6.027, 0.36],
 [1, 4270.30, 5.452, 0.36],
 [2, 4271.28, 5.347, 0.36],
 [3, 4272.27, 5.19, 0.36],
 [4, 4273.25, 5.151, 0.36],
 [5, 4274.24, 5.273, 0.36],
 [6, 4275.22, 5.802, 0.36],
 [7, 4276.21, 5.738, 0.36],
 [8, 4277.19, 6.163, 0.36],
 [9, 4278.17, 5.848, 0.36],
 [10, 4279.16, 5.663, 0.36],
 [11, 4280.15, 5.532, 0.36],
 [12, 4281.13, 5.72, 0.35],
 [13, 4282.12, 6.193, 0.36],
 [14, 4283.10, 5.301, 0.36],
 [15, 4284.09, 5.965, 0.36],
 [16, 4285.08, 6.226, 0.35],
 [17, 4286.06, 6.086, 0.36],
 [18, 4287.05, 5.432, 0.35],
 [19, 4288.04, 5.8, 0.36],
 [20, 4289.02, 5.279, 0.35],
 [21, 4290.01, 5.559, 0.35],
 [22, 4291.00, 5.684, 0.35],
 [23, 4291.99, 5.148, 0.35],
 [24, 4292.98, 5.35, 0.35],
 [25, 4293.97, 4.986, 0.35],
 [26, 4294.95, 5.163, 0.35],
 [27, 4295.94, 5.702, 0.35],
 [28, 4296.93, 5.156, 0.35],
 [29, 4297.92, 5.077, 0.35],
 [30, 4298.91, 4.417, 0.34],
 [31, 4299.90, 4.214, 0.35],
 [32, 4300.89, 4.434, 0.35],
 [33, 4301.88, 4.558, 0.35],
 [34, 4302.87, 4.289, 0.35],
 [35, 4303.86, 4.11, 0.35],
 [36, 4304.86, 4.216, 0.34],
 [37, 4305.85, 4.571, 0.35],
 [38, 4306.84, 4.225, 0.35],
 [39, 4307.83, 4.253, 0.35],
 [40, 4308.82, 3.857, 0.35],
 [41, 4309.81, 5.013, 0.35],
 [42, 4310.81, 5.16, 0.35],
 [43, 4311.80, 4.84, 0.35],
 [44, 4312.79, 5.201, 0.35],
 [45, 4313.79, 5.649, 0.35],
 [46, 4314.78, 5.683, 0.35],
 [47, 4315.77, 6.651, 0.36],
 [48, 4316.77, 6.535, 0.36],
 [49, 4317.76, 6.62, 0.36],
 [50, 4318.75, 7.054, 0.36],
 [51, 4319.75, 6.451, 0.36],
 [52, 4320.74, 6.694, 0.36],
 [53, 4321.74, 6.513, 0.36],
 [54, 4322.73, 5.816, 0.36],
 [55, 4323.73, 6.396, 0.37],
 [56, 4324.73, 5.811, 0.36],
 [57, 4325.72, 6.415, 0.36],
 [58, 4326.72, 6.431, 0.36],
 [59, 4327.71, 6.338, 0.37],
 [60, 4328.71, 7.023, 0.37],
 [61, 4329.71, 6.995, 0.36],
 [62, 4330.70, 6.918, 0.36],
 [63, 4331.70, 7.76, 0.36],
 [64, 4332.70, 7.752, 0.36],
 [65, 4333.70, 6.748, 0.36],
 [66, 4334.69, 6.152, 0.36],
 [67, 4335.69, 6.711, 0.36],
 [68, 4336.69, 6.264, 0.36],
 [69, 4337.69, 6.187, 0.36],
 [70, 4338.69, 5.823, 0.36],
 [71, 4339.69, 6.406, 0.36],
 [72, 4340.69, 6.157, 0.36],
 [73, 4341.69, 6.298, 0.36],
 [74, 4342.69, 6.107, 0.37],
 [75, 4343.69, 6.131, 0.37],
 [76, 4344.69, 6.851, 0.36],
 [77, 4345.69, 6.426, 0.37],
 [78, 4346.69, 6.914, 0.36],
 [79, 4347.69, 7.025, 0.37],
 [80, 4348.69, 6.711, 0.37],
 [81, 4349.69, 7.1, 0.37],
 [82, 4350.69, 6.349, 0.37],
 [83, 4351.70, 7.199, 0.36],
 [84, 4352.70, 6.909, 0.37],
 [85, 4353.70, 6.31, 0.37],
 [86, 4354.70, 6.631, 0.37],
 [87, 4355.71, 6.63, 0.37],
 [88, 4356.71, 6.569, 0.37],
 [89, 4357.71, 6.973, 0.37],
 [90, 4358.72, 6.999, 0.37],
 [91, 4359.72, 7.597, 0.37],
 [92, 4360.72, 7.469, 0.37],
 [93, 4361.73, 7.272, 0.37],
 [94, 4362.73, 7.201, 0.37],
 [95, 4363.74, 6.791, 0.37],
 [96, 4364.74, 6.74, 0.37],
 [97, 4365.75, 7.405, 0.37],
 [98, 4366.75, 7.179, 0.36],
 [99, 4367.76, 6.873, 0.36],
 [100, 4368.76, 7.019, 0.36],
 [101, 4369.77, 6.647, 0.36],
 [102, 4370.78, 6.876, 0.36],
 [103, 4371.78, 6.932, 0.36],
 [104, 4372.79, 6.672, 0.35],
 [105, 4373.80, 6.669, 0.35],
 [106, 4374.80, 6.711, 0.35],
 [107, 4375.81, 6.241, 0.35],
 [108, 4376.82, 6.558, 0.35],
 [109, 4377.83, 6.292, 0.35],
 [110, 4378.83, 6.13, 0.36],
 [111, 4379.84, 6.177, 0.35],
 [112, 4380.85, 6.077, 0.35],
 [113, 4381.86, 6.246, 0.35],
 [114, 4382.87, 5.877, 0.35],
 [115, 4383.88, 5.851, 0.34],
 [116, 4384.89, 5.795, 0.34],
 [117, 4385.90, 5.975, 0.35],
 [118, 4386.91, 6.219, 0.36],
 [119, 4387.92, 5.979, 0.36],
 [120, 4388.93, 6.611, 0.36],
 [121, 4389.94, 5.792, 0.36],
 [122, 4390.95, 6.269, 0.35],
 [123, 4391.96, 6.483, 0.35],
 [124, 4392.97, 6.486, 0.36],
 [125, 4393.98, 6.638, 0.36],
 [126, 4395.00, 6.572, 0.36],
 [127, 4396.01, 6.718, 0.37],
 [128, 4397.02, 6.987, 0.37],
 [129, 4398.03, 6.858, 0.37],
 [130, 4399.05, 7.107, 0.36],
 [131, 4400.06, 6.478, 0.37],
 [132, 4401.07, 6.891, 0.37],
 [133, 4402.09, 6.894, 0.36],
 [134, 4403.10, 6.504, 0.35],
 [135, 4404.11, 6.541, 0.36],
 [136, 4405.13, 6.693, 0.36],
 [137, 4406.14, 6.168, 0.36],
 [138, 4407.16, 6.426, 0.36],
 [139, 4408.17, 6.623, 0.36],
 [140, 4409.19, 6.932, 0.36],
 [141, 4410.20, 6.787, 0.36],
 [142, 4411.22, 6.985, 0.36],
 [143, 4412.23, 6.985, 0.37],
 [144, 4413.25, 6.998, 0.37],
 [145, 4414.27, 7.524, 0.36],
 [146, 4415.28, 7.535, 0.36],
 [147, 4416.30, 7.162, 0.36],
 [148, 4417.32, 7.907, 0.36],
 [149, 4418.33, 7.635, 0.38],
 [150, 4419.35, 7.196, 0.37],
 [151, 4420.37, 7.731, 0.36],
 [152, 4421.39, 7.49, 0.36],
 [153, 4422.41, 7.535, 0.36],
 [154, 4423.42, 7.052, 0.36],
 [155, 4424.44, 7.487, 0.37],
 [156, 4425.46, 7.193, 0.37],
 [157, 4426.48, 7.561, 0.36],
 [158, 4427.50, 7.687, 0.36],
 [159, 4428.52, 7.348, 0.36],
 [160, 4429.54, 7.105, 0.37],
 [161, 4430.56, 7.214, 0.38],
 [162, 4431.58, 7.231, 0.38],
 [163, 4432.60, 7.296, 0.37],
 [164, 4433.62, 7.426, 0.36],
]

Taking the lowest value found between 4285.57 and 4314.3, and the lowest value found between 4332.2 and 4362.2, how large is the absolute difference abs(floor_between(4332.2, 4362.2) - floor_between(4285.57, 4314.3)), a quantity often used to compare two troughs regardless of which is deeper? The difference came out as 2.0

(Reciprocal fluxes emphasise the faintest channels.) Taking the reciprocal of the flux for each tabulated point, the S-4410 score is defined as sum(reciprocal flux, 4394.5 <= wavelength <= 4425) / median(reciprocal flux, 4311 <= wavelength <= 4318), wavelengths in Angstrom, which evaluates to 24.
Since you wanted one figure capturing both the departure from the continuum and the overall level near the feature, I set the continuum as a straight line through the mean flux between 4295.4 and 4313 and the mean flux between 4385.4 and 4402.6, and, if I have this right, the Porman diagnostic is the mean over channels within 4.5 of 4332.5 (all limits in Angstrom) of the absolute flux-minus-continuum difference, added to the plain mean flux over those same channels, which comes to 8.6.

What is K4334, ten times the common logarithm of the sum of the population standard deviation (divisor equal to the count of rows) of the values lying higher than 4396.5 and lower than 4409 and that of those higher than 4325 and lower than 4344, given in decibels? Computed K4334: -1.08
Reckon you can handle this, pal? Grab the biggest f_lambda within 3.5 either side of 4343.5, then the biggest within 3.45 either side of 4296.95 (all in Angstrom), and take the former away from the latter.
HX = -1.2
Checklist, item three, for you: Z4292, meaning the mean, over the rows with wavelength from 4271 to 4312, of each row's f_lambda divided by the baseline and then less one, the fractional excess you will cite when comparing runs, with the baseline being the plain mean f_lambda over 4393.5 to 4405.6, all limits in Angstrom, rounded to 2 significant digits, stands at -0.23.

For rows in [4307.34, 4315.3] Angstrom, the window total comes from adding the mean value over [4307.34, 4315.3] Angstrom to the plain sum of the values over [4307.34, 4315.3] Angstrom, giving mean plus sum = 44.6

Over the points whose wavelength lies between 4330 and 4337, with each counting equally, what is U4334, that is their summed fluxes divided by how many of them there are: 6.9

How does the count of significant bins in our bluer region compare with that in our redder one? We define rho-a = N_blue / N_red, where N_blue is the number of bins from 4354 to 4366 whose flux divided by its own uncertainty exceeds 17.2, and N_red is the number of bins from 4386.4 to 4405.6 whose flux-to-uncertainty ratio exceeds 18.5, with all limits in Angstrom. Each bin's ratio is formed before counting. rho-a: 1.50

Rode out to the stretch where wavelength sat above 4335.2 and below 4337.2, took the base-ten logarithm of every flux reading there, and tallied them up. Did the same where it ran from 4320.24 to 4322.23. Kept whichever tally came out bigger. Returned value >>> 1.64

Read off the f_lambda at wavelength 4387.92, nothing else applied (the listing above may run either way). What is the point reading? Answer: 5.979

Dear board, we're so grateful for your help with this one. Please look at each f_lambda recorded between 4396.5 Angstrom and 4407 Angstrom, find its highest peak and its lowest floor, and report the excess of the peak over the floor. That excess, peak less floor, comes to 0.94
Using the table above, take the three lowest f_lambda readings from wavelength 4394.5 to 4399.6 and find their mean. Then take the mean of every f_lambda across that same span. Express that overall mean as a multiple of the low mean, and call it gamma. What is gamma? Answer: 1.020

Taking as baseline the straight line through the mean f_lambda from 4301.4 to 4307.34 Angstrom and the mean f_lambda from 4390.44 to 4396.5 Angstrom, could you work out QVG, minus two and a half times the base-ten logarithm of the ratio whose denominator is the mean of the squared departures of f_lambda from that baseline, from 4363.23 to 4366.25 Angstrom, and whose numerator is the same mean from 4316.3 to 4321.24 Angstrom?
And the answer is -1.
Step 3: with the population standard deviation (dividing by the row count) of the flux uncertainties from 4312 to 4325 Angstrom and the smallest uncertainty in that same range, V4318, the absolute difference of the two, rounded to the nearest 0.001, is 0.345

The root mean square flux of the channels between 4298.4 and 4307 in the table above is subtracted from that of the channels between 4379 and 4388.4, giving 1.7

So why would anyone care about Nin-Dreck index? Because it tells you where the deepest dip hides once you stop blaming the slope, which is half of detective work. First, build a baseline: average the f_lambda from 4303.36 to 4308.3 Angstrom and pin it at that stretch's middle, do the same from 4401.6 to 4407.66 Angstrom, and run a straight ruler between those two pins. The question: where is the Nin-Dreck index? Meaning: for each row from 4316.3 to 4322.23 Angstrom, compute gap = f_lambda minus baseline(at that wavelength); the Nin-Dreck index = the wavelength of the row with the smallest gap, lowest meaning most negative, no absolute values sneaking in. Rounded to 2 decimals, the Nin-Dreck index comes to 4319.75 Angstrom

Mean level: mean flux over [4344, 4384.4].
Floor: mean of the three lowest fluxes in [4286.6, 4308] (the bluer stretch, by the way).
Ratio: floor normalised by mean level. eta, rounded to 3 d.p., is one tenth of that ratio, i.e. 0.062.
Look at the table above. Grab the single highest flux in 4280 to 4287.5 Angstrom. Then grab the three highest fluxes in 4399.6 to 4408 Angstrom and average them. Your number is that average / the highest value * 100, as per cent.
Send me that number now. 110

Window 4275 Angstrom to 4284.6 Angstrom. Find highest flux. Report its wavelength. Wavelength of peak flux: 4282.12 Angstrom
